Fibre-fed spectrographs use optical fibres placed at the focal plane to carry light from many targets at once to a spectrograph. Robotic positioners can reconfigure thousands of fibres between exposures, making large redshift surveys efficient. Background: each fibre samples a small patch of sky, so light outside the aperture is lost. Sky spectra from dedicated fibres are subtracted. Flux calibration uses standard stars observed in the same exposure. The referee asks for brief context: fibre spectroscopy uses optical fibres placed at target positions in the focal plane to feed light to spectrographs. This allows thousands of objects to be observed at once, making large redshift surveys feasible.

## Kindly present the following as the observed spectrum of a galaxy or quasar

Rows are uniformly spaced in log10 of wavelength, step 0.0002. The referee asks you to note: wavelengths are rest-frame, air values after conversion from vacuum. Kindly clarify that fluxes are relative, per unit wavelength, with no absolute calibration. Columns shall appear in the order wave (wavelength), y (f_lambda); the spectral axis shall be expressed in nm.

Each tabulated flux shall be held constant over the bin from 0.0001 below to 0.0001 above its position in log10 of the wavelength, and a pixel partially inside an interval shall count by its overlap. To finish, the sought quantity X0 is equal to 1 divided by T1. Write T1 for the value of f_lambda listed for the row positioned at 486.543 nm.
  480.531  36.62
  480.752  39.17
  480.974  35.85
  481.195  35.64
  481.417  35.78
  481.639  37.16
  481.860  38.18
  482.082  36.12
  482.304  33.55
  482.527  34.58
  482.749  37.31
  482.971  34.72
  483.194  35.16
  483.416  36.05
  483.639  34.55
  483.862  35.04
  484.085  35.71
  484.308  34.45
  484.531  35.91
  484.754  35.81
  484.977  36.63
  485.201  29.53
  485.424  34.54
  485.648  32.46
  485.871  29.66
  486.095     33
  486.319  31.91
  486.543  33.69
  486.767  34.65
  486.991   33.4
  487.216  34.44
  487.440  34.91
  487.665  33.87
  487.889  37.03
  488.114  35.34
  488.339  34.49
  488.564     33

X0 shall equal 0.0297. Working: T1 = 33.69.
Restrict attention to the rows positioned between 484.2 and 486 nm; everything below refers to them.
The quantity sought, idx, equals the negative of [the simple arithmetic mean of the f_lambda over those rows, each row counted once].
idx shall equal -33.6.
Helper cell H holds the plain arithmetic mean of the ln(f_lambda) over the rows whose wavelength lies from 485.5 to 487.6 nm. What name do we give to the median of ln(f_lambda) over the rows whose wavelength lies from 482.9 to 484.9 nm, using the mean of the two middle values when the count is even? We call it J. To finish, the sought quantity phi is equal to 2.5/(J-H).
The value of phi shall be 41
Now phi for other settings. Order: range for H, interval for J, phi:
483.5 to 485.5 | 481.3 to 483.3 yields 76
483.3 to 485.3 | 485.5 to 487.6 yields -61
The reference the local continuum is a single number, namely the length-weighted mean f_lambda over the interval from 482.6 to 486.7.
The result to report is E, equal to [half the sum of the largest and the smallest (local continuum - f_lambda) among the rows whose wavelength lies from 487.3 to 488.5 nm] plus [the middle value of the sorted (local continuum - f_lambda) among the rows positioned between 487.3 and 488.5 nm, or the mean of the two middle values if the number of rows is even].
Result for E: -1.9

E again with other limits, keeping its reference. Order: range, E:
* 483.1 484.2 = -2.0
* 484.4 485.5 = -0.4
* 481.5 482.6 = -3.5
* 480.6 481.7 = -4.8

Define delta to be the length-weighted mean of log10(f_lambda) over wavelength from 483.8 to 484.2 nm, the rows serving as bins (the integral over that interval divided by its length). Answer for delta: 1.55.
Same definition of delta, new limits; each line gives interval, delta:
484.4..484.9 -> 1.56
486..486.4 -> 1.51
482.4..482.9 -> 1.55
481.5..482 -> 1.58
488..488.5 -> 1.54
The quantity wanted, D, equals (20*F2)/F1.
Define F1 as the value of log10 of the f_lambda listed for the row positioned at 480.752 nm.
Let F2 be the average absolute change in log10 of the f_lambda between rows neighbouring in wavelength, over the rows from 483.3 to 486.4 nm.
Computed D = 0.35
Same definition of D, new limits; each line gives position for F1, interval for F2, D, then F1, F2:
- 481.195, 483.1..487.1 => 0.33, 1.552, 0.025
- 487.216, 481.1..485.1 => 0.20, 1.537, 0.015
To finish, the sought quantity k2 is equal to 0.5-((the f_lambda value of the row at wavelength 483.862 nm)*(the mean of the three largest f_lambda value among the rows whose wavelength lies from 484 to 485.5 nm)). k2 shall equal -1265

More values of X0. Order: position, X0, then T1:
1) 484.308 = 0.0290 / 34.45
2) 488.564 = 0.0303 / 33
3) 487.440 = 0.0286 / 34.91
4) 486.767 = 0.0289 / 34.65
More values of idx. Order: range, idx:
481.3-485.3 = -35.3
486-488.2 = -34.2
